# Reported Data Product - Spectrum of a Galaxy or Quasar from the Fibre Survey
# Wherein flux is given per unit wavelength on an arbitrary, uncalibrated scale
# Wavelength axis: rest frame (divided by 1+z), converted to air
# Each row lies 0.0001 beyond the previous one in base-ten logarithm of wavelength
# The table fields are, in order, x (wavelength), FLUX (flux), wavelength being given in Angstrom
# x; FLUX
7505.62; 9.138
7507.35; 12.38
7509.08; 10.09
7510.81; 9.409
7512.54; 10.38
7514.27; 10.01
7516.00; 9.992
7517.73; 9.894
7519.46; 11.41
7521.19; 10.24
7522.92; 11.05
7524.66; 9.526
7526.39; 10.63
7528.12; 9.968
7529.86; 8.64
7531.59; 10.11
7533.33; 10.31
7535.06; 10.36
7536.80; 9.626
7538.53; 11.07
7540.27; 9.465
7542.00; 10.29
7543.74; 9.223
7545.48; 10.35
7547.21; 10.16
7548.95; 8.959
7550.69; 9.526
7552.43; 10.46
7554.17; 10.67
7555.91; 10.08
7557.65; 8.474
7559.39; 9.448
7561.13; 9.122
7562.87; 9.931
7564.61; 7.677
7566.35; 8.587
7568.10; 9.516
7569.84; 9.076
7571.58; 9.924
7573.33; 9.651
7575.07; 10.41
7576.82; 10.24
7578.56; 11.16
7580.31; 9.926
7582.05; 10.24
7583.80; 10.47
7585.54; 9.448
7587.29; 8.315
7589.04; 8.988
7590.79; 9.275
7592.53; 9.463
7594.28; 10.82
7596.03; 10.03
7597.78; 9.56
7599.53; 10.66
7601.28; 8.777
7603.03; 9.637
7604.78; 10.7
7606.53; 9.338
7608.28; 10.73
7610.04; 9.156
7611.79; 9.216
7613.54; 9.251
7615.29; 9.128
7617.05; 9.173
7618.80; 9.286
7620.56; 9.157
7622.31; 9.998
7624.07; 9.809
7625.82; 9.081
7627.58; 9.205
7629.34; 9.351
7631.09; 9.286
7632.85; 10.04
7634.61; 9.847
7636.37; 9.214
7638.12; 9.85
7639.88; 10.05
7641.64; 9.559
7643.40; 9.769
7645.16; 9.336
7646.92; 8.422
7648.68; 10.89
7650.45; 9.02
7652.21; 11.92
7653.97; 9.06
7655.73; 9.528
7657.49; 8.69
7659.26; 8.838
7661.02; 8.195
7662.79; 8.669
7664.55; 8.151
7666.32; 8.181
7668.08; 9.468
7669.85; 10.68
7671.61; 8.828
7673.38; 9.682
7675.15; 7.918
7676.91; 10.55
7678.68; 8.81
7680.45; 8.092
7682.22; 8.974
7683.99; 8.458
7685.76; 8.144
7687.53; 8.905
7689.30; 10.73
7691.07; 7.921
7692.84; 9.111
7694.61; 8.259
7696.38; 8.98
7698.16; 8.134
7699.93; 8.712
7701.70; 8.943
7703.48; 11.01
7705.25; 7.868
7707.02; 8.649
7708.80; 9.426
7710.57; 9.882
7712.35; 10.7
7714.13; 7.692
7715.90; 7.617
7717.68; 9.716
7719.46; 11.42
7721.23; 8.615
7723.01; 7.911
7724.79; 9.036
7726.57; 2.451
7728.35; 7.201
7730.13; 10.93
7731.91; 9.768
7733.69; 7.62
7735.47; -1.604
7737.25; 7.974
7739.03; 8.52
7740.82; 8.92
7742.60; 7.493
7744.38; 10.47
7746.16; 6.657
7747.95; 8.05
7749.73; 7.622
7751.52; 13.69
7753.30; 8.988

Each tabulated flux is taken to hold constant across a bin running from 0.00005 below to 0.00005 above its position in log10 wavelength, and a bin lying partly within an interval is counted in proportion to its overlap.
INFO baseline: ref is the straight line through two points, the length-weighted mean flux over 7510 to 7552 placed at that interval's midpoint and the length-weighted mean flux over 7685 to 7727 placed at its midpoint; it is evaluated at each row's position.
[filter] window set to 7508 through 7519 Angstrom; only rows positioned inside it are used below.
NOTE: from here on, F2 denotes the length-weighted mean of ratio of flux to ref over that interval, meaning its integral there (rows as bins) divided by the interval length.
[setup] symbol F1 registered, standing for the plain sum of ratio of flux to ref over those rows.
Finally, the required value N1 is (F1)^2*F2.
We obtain 34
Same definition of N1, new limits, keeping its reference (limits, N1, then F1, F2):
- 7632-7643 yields 42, 6.3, 1.05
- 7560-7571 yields 28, 5.5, 0.92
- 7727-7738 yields 18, 4.9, 0.79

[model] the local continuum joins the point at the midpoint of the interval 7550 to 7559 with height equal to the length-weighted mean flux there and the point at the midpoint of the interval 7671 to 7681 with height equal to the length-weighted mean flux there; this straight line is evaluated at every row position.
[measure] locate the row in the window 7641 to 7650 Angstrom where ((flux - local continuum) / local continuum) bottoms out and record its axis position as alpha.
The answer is 7646.92 Angstrom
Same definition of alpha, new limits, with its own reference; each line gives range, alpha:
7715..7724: 7715.90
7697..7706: 7705.25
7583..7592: 7587.29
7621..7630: 7625.82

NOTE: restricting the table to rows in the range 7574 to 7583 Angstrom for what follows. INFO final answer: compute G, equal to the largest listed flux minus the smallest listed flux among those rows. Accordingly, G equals 1.2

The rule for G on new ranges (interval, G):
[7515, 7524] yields 1.5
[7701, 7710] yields 3.1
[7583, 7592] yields 2.2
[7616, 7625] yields 0.8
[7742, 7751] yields 3.8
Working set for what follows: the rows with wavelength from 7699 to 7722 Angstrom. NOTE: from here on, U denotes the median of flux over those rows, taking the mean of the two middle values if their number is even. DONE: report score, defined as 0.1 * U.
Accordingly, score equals 0.89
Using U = 8.9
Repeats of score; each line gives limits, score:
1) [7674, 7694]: 0.88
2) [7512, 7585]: 1.00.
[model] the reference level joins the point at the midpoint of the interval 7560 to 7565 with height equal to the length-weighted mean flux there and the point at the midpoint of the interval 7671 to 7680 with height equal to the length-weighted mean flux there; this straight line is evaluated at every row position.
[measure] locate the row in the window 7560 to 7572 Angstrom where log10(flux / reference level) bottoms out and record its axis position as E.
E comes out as 7564.61 Angstrom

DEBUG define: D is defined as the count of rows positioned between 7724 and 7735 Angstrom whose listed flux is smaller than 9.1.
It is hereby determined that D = 4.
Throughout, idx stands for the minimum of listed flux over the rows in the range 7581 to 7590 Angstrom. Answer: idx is 8.315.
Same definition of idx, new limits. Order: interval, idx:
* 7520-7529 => 9.526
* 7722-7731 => 2.451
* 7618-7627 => 9.081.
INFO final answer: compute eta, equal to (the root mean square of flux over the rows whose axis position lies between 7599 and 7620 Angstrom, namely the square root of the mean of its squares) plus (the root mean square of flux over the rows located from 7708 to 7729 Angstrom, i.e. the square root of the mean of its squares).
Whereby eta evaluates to 18.4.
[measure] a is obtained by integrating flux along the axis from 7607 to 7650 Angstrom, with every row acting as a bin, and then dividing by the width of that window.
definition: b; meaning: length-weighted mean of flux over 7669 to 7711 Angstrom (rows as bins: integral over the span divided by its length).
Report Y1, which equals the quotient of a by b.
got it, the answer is 1.06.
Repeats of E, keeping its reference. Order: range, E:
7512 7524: 7517.73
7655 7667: 7664.55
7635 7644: 7636.37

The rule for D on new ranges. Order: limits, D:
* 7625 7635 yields 1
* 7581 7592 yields 2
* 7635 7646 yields 0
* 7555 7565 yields 2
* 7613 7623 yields 0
